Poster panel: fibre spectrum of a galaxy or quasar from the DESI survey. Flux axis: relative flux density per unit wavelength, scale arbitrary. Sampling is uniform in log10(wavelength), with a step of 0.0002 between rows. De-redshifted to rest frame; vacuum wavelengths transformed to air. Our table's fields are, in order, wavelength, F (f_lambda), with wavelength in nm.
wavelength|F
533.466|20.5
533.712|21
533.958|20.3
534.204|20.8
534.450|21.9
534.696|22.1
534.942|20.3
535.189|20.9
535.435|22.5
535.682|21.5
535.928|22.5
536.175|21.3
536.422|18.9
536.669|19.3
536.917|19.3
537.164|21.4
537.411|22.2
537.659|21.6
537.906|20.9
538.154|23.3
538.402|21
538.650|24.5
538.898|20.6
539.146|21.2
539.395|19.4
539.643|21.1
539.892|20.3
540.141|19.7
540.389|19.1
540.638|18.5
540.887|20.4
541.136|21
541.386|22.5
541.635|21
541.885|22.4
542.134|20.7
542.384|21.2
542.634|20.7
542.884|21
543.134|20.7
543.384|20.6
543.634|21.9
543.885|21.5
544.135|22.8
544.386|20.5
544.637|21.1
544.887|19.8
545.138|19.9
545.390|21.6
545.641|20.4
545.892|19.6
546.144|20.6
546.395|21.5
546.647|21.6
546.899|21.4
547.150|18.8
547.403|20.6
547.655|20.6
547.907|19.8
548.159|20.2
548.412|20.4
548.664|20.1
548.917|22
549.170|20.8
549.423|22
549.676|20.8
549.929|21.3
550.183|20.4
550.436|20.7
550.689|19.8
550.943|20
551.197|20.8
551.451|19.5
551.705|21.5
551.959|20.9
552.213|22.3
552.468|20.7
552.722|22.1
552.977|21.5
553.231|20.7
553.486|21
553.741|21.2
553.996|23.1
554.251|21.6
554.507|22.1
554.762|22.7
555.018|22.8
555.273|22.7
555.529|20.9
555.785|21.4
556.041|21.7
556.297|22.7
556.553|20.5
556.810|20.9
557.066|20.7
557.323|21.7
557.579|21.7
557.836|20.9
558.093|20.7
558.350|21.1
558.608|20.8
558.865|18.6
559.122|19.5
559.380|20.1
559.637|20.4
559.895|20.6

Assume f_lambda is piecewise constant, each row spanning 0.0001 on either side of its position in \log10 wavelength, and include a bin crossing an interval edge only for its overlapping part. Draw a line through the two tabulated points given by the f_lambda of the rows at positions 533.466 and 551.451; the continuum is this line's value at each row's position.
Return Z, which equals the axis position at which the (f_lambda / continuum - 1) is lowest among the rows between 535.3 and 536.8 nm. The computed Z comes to 536.422 nm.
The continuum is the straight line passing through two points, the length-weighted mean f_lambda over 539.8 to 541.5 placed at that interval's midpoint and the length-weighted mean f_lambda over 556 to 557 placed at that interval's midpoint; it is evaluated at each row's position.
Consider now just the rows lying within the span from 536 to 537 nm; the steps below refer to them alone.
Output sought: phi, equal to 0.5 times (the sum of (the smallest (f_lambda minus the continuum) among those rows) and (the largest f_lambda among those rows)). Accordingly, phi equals 10.2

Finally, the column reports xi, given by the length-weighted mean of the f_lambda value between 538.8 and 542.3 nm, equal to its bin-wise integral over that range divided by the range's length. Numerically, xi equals 20.6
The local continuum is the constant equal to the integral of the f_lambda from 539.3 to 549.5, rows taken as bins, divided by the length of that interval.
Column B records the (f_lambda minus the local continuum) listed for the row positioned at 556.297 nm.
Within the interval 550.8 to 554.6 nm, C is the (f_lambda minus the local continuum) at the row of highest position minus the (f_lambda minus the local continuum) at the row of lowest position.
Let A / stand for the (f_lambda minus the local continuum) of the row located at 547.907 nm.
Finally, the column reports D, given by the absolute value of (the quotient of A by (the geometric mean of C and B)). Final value 0.45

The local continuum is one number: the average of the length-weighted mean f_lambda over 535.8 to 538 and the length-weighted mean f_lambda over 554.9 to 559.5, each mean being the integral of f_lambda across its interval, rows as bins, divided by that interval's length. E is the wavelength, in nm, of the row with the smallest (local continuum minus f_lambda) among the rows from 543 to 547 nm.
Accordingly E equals 544.135 nm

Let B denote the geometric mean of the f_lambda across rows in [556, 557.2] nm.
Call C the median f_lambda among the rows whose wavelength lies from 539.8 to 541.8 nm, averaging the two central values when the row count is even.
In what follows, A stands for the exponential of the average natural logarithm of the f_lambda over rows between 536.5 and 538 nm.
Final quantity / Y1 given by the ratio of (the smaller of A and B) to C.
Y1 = 1.02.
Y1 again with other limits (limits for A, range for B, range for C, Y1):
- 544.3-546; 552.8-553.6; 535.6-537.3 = 0.96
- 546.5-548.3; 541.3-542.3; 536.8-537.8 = 0.95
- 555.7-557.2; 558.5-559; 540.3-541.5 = 0.96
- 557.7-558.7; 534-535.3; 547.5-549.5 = 1.02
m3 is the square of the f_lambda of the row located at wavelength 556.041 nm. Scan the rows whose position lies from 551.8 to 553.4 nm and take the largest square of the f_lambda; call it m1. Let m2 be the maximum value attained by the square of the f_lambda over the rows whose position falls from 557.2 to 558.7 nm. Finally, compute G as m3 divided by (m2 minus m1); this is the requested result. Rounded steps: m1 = 497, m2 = 471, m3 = 471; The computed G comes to -18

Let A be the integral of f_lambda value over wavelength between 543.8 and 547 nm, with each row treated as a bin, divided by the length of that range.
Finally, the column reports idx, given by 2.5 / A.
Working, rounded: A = 20.9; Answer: 0.119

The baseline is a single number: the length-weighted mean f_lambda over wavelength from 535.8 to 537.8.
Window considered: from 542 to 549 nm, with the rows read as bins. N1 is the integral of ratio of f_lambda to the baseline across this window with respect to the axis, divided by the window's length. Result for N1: 1.00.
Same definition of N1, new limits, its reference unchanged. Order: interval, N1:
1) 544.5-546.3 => 0.98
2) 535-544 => 1.01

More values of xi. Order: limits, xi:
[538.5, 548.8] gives 20.8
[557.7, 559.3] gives 20.3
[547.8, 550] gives 20.8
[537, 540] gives 21.4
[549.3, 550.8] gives 20.8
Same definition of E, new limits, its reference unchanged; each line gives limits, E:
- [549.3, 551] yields 549.423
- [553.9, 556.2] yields 553.996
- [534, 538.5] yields 538.154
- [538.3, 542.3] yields 538.650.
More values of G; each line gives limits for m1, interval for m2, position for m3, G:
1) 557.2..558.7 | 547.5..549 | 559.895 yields 32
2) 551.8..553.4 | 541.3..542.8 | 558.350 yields 50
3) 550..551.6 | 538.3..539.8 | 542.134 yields 3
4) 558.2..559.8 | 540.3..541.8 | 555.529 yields 7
